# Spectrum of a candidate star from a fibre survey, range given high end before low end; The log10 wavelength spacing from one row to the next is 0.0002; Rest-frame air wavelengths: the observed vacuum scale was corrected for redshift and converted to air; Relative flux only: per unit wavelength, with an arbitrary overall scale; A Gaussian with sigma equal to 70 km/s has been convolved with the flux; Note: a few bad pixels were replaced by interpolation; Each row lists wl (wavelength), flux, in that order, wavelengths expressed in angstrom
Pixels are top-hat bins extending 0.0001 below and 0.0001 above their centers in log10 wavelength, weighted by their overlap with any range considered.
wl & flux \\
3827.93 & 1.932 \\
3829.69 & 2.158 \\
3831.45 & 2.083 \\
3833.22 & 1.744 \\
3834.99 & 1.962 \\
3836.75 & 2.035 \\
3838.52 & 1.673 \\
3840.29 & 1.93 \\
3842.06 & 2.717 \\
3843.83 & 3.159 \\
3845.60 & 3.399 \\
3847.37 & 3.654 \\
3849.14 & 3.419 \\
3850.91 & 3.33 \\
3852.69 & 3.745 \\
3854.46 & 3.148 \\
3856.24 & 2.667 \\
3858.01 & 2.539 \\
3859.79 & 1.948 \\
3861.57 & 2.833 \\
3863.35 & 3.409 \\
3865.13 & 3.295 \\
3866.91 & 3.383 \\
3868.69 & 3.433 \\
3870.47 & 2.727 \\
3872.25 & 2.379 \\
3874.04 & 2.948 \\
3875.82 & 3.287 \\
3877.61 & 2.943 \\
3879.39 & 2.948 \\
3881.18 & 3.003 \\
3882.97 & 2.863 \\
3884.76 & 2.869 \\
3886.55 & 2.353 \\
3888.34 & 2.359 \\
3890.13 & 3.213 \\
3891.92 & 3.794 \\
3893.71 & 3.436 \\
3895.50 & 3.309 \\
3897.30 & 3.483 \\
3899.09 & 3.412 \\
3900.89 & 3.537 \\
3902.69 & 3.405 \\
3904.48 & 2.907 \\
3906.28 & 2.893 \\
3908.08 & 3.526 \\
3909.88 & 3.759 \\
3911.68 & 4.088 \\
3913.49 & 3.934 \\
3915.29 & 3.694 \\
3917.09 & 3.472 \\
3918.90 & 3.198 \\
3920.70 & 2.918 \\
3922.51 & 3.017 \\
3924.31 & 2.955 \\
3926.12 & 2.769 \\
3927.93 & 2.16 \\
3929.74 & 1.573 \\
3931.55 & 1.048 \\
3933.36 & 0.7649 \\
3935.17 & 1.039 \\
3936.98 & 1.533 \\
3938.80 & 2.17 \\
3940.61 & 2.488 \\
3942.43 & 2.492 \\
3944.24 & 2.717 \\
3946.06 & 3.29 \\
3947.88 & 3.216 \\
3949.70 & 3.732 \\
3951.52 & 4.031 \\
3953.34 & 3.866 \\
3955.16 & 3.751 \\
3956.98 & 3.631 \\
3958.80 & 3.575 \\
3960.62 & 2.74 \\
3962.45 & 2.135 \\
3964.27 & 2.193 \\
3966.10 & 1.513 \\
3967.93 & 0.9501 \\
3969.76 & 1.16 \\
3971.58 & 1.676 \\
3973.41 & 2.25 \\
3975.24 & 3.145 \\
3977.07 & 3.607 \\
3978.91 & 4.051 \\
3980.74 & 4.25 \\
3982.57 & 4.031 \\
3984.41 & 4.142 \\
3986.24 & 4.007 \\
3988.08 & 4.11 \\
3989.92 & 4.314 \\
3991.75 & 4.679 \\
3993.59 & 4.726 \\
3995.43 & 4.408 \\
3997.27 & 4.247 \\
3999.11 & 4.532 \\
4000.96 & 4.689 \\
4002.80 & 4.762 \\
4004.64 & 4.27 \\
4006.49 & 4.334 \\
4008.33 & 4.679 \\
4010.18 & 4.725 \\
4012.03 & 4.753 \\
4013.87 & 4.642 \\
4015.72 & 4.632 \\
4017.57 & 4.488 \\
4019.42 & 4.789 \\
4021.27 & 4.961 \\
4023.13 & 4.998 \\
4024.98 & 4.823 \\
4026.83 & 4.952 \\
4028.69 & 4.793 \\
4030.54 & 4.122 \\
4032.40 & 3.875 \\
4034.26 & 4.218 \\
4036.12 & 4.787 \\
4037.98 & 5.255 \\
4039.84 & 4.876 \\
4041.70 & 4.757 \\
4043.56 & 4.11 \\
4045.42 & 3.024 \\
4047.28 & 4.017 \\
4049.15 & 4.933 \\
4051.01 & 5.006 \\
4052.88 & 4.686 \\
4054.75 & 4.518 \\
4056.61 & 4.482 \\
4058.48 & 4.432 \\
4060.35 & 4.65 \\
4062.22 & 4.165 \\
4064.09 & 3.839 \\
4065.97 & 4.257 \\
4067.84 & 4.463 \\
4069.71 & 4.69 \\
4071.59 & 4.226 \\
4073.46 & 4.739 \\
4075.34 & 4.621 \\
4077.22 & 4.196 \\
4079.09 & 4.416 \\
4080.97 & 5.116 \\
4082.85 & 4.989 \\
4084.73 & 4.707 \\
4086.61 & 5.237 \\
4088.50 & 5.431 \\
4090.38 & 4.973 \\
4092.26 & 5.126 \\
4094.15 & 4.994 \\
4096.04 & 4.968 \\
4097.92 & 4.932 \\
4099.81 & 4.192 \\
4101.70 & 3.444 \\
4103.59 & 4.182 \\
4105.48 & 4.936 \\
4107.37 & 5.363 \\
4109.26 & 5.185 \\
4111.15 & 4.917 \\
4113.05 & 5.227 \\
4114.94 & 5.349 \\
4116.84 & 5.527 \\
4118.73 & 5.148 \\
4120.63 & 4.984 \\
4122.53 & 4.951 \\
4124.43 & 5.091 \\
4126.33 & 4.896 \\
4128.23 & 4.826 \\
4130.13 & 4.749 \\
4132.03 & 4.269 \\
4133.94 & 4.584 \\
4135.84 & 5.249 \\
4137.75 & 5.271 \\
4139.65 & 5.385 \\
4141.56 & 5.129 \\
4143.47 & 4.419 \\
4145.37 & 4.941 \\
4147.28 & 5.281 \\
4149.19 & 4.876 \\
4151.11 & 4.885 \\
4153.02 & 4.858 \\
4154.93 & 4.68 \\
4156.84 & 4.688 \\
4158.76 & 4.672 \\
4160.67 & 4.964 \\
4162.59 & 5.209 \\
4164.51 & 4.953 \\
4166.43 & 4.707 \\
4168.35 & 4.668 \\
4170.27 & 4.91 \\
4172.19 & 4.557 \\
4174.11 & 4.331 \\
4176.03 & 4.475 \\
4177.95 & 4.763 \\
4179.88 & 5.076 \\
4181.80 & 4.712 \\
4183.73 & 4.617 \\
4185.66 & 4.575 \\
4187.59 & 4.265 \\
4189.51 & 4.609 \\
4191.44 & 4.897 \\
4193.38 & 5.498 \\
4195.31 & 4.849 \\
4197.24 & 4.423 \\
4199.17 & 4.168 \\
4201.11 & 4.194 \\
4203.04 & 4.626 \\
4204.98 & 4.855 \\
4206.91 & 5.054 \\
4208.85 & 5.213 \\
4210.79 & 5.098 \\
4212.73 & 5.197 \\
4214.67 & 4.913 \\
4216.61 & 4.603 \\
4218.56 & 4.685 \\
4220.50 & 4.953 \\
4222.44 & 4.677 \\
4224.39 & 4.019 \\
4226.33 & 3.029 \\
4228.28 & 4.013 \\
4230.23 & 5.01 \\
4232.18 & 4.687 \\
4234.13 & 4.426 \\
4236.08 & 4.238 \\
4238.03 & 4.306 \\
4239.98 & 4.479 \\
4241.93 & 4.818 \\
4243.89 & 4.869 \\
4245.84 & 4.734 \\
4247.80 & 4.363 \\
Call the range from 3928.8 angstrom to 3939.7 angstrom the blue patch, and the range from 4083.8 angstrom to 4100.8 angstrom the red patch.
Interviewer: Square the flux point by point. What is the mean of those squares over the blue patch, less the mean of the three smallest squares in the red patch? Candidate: -19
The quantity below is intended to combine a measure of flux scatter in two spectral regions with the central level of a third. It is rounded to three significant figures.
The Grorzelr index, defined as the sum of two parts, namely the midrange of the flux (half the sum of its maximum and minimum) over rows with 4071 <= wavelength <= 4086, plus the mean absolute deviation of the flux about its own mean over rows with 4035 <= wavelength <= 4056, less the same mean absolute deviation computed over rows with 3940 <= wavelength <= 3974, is 4.32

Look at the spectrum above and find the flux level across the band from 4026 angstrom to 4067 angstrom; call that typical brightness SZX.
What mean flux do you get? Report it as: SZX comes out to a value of 4.44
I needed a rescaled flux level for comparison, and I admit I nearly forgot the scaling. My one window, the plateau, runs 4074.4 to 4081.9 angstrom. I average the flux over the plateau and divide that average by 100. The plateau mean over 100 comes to 0.0459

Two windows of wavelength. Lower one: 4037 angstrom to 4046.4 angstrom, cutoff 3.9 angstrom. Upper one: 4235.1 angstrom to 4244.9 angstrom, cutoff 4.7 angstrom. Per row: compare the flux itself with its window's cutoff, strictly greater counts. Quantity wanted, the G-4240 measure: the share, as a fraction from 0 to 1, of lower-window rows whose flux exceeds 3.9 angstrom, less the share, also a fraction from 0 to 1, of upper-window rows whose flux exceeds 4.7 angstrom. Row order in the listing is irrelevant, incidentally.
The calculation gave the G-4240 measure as 0.4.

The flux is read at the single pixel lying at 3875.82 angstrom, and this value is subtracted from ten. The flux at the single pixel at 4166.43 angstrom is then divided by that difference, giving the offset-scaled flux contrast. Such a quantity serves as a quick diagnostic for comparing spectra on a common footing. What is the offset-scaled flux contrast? 0.70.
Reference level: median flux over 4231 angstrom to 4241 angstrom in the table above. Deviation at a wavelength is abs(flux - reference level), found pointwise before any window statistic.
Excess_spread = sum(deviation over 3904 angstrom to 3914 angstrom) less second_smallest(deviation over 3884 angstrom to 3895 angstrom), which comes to 4.46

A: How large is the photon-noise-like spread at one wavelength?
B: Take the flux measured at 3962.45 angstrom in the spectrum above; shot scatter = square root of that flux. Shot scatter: 1.5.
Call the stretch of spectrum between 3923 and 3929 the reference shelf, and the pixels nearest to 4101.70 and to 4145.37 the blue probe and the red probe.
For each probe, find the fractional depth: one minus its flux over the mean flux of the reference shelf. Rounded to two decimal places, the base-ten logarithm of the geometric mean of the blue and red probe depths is -0.28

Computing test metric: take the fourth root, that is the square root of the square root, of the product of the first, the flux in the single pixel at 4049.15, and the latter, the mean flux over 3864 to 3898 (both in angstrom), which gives 1.97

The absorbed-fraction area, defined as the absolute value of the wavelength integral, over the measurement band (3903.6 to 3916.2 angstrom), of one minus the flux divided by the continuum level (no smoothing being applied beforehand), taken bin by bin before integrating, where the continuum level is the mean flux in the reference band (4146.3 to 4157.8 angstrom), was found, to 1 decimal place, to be 3.4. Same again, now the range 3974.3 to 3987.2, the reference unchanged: 2.6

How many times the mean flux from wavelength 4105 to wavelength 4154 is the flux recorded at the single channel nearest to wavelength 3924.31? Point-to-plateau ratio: 0.59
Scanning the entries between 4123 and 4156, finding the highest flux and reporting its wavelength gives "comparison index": 4139.65 angstrom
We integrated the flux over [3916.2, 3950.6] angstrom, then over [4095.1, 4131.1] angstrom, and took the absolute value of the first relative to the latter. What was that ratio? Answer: 0.48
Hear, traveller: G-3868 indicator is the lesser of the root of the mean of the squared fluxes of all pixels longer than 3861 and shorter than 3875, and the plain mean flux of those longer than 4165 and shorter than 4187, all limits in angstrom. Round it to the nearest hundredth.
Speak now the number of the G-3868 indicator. 3.07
